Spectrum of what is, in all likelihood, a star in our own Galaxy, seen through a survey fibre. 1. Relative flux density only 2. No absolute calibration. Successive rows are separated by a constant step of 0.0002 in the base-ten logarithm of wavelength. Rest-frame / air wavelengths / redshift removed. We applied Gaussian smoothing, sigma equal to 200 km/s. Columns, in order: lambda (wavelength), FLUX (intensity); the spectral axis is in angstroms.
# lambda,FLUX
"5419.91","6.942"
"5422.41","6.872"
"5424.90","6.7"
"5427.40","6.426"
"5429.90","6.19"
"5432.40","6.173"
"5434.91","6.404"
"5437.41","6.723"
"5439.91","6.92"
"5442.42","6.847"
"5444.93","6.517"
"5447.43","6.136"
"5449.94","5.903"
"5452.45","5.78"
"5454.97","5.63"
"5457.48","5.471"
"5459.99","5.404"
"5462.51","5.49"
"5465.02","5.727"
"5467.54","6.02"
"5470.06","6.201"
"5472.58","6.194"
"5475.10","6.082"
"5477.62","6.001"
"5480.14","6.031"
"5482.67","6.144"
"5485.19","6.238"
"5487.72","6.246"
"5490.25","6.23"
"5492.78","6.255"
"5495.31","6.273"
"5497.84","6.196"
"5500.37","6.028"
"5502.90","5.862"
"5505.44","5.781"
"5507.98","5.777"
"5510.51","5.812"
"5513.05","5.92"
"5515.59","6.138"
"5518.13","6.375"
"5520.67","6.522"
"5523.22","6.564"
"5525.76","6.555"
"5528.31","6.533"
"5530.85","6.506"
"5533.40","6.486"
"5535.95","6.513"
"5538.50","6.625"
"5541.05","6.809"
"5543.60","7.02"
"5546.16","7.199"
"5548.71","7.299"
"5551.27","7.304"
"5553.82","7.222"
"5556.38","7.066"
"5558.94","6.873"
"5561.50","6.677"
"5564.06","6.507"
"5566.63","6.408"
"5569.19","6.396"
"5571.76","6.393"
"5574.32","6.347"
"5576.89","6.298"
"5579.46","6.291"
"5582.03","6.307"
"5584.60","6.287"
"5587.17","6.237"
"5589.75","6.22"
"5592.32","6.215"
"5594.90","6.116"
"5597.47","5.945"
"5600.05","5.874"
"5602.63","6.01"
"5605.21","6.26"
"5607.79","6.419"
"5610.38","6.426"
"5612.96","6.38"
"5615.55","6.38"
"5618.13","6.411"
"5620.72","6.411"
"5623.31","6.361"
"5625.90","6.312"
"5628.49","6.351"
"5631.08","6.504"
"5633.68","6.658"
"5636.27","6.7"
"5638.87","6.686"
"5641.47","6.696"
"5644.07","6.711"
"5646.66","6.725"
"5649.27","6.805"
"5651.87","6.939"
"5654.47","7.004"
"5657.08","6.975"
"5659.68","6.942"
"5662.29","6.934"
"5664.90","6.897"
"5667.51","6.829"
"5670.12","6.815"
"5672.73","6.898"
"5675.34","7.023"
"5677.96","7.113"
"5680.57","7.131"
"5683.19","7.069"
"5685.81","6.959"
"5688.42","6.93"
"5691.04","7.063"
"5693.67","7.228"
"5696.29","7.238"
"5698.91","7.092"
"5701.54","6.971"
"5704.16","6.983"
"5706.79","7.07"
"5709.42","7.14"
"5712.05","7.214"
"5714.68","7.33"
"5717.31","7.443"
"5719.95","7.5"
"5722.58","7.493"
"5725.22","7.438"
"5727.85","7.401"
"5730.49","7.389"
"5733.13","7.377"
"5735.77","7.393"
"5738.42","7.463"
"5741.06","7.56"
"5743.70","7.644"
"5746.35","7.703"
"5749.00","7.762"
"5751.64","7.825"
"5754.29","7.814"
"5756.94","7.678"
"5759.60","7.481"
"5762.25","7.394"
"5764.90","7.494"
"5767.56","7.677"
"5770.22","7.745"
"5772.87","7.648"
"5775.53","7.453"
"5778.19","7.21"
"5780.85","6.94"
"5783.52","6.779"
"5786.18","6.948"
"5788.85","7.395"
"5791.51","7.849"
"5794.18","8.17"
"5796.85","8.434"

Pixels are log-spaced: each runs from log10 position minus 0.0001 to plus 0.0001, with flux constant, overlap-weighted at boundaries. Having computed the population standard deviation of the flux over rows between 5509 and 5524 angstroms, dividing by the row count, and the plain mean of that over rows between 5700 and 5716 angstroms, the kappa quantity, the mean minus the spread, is 6.83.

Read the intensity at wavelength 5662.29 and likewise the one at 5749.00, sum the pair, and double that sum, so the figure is 29.4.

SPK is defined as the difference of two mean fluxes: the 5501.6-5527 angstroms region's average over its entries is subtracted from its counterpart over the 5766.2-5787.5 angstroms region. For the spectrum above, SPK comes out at 1.2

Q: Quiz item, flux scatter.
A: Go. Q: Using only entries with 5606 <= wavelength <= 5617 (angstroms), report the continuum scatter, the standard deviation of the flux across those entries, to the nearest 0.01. 0.02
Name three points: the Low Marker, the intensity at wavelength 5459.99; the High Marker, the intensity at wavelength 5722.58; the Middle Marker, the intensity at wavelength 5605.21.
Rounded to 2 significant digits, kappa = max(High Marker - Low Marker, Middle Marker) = 6.3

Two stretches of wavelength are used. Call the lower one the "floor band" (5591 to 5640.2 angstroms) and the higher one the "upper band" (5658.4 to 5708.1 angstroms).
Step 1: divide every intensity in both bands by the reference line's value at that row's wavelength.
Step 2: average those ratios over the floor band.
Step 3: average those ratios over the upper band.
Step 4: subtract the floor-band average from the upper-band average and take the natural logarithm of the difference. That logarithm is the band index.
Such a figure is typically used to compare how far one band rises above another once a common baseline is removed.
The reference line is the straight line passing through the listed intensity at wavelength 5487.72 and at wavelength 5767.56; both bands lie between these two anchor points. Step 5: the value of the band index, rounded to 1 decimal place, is -3.0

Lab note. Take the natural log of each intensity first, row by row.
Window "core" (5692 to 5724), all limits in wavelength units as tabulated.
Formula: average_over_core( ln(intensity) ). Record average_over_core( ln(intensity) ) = 1.98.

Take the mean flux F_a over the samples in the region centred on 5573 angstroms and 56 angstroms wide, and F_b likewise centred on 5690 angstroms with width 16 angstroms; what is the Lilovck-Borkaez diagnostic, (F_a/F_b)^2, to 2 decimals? 0.85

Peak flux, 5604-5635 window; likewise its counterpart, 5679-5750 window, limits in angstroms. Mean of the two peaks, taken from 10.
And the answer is 2.8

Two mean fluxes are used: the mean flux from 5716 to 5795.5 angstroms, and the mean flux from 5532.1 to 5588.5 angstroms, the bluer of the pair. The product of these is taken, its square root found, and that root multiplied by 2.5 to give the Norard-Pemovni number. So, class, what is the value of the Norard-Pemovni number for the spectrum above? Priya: 17.7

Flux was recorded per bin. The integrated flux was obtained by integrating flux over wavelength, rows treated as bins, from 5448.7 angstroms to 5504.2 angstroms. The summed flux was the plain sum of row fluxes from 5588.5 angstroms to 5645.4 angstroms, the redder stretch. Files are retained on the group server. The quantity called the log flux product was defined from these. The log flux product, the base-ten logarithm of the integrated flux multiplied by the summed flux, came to 4.67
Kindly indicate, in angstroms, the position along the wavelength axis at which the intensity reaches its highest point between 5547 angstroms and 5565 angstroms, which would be 5551.27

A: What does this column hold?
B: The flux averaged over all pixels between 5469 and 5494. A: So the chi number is 6.2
